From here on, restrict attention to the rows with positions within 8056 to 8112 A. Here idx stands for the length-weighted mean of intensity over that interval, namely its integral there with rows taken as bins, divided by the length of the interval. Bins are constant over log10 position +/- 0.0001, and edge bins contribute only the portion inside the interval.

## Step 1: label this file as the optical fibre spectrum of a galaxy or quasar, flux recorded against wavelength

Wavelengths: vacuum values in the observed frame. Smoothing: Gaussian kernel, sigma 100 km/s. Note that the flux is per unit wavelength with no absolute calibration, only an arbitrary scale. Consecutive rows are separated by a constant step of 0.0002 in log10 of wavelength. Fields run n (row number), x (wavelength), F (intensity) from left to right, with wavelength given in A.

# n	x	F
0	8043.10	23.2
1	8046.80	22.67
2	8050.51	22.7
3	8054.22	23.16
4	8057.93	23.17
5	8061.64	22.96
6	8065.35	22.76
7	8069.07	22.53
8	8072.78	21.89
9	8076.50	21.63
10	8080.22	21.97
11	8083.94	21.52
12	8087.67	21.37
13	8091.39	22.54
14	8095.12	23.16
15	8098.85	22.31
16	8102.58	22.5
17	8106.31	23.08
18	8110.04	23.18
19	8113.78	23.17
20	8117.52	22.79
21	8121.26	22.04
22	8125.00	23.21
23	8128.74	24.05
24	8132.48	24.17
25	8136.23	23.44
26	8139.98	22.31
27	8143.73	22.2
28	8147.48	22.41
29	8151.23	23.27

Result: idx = 22.4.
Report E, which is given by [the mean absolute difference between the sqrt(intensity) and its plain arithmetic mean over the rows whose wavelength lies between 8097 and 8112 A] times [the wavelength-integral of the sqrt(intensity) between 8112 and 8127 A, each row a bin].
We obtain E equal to 2.72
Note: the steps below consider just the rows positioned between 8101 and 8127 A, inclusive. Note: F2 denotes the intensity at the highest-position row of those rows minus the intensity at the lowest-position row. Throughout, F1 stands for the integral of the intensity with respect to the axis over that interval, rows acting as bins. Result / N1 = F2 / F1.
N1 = 0.001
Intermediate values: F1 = 594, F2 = 0.7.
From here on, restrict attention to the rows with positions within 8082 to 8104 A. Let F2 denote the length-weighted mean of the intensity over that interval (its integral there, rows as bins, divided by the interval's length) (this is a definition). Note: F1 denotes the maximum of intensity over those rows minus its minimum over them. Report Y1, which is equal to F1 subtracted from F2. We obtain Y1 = 20.4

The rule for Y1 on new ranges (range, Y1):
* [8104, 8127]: 21.7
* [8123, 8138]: 22.8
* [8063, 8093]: 20.7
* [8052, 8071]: 22.3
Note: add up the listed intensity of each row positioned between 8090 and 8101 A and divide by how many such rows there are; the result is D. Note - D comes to 22.67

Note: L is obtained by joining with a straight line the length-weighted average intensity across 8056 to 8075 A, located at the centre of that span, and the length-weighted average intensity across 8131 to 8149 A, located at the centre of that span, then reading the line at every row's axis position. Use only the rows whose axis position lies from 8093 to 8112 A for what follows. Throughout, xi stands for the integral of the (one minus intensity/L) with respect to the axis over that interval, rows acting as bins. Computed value -0.07 A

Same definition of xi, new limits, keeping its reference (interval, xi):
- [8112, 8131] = -0.21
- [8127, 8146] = -0.28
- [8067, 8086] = 0.65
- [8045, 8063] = -0.25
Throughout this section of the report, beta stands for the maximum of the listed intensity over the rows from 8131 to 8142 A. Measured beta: 24.17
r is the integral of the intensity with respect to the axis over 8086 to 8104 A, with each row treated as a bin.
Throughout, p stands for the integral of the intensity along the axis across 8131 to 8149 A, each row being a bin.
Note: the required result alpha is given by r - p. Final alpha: -9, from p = 412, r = 403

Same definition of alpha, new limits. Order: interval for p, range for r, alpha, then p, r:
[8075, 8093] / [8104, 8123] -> 42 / 392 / 434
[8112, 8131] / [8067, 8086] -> -22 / 439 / 416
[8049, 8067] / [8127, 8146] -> 28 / 413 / 441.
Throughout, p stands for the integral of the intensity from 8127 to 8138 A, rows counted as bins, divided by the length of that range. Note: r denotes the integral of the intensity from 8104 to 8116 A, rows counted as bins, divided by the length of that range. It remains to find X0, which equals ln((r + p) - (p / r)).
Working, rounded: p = 23.9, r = 23.1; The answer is 3.83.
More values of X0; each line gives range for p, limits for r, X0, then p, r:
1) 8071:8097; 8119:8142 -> 3.79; 22.0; 23.2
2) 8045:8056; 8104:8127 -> 3.80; 22.8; 22.9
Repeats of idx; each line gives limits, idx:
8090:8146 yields 22.9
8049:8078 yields 22.6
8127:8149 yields 23.1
